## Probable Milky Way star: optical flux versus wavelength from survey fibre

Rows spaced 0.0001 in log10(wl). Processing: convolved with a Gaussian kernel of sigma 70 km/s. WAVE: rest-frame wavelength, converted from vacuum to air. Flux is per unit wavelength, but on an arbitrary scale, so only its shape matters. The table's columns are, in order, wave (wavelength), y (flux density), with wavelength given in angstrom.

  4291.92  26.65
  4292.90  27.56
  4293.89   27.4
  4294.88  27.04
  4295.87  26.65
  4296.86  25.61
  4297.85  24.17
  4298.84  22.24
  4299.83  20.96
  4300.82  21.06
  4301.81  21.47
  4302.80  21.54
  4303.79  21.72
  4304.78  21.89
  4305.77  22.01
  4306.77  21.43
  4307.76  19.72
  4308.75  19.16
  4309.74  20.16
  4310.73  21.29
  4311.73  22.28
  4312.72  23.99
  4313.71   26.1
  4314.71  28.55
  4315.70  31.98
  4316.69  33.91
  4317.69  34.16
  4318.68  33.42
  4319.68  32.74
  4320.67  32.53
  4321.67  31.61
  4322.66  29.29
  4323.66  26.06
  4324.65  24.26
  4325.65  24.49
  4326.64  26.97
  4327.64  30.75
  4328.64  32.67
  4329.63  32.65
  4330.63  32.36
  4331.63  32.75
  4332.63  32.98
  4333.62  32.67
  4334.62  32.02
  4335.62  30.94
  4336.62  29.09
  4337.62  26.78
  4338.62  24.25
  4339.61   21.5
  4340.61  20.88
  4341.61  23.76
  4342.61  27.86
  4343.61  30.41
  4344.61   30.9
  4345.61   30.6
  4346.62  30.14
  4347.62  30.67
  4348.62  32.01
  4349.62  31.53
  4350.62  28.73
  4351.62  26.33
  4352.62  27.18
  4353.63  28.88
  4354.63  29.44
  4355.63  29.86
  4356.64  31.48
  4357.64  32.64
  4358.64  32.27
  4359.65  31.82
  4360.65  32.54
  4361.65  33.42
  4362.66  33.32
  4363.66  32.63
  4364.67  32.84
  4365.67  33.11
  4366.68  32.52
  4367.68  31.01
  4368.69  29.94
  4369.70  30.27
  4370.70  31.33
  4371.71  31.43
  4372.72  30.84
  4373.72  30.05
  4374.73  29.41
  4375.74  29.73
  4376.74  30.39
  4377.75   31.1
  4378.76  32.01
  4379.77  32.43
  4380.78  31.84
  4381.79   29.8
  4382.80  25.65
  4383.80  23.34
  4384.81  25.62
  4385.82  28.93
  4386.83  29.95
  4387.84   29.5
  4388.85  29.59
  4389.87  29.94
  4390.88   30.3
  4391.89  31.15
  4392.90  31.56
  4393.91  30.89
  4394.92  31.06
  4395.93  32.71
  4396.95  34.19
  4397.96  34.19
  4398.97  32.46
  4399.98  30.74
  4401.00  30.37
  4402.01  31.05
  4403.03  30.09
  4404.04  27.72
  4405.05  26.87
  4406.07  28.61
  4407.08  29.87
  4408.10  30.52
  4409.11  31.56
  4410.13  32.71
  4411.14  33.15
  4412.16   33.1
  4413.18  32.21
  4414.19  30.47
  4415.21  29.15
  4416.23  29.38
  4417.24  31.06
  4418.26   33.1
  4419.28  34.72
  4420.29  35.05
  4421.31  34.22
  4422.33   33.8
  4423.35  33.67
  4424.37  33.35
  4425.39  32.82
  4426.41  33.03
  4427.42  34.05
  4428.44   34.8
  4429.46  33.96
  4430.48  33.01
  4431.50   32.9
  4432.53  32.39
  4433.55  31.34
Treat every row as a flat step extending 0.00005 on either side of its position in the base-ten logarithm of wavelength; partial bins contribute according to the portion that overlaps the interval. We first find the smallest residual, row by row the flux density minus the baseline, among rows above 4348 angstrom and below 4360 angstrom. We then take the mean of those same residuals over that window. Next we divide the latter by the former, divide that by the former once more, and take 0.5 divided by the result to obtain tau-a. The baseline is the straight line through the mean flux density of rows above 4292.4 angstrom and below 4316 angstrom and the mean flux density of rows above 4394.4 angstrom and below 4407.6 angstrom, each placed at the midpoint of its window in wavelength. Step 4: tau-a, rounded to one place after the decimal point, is 0.1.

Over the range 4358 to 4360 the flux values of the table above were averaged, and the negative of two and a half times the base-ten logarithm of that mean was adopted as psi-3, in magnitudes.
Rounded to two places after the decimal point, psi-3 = -3.76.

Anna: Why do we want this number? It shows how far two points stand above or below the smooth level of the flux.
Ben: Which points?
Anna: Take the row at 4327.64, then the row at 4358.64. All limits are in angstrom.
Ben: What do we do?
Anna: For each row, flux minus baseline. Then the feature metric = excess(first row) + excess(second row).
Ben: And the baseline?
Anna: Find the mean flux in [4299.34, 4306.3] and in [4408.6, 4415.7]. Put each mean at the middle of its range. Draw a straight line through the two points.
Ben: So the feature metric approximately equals 12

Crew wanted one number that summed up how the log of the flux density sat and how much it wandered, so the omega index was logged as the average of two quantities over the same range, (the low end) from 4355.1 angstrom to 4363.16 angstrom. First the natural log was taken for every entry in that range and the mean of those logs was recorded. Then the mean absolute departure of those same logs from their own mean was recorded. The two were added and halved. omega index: 1.75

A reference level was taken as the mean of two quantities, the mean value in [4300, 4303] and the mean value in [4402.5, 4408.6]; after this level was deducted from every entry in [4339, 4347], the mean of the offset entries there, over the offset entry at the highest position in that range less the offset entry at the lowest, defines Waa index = 0.21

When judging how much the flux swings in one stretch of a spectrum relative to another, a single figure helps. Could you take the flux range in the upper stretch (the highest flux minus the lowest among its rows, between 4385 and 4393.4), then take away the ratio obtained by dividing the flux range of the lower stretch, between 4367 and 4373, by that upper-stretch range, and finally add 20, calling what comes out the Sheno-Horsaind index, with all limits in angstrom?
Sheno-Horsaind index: 22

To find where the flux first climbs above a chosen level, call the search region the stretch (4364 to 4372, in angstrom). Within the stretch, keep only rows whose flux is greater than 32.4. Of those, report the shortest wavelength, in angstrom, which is 4364.67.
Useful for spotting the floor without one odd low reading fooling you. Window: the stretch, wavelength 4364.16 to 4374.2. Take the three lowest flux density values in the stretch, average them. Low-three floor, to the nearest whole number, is 30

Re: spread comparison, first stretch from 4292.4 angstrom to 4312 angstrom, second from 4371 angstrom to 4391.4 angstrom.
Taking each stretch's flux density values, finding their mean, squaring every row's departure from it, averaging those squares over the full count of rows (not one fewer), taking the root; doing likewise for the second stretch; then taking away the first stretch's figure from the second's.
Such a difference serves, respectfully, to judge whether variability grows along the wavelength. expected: 0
